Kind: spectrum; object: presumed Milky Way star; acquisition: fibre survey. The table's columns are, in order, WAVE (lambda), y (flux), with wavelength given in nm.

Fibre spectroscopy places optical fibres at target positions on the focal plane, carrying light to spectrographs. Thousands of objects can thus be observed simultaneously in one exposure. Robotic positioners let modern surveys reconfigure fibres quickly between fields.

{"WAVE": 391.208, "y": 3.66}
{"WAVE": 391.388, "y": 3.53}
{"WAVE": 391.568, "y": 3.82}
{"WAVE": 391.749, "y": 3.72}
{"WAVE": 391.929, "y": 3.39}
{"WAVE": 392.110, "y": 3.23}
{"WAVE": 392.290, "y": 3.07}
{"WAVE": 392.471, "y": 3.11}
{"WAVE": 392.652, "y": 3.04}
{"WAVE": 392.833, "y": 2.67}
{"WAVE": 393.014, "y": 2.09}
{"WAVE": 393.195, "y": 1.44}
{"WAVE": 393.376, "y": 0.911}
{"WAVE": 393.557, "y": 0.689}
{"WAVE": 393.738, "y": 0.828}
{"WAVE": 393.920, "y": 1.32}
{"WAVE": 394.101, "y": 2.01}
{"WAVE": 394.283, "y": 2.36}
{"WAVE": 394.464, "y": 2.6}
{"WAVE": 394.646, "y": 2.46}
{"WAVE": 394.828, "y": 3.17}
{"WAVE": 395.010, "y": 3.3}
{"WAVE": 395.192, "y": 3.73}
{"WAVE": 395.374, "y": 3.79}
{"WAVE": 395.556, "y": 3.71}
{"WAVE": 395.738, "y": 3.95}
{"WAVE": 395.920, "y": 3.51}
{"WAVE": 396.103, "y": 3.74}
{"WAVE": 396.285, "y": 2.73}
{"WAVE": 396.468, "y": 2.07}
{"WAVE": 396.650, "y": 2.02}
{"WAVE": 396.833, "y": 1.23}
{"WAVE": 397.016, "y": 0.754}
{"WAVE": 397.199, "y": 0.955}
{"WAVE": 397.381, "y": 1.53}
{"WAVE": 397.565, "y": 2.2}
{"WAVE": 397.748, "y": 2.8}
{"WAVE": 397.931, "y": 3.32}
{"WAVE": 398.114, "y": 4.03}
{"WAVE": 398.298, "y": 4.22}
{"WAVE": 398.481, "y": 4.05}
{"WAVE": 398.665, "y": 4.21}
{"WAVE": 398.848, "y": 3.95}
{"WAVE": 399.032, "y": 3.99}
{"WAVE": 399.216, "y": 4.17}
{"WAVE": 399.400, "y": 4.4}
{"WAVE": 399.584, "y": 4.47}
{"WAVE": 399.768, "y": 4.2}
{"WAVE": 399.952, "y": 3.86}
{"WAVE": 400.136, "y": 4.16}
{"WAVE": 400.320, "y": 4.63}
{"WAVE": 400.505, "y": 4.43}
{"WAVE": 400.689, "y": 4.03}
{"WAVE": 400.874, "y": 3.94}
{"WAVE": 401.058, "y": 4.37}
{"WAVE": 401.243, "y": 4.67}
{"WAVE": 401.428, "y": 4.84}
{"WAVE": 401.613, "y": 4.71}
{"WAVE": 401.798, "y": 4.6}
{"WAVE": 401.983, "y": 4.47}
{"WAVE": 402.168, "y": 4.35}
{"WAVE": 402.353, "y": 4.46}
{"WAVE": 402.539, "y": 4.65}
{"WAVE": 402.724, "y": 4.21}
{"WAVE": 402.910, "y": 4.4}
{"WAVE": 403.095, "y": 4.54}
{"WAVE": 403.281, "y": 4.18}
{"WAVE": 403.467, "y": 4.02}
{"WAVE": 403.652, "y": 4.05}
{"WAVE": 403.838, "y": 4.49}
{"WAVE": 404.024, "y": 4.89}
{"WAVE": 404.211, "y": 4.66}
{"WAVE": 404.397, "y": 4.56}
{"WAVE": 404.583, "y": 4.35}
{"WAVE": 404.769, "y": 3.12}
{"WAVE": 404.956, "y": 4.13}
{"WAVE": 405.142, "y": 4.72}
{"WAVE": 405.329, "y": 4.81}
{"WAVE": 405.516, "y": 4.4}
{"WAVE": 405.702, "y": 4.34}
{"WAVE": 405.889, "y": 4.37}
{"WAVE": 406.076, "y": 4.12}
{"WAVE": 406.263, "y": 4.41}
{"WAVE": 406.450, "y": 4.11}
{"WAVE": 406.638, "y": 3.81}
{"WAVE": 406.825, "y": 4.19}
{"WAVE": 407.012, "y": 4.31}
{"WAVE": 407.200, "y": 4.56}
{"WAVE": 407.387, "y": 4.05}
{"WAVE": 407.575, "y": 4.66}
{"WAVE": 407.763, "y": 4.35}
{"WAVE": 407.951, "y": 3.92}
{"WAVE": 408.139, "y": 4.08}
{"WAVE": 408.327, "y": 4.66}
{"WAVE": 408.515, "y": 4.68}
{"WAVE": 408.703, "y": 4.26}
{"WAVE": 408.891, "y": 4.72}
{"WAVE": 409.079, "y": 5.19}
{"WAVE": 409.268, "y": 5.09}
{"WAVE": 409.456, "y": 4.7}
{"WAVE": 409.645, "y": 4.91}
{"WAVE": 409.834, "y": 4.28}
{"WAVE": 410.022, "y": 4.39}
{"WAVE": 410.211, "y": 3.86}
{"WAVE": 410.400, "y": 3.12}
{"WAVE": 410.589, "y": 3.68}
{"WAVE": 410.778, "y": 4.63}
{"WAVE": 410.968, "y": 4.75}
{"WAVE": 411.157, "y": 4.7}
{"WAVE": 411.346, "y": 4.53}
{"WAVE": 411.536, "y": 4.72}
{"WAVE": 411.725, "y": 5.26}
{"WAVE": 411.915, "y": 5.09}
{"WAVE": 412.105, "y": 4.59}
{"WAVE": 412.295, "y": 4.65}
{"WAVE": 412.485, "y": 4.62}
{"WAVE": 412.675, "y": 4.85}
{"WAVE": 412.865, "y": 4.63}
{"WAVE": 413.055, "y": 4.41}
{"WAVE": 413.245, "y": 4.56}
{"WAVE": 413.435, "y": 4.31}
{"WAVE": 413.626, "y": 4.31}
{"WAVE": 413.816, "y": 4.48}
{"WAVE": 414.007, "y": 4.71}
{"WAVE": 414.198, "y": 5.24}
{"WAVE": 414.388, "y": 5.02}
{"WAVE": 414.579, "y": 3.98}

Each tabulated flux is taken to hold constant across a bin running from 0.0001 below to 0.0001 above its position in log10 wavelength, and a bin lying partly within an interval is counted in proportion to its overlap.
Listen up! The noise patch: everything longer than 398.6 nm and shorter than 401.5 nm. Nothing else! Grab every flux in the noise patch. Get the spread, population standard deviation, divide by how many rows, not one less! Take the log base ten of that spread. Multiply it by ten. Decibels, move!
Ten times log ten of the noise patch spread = -6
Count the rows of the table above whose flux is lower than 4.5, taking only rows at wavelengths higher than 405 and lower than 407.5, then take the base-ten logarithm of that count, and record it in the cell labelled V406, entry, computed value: 1.0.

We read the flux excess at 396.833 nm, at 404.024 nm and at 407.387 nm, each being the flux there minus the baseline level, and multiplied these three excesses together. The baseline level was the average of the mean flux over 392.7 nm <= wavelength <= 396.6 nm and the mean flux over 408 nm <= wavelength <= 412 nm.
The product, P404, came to -1.6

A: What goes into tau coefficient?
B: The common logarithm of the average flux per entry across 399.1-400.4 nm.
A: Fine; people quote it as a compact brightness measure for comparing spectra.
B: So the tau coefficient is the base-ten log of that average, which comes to 0.63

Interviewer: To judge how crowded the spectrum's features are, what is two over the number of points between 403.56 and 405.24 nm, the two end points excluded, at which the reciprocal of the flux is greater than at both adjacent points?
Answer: 2.0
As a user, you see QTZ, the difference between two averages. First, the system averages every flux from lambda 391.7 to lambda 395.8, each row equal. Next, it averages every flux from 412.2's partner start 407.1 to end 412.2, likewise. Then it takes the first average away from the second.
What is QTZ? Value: 1.9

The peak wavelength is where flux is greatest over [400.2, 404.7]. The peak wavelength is 404.024 nm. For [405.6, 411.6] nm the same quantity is 409.079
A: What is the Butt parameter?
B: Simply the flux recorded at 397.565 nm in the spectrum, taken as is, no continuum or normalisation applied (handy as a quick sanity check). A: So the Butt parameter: 2.2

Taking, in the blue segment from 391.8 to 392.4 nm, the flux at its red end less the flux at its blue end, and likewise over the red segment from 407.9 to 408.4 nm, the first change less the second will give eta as -1.1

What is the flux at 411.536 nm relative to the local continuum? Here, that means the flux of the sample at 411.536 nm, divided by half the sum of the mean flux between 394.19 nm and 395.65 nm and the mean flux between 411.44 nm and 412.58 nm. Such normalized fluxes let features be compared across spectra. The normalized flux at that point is 1.2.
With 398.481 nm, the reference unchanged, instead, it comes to 1.0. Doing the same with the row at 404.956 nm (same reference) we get 1.0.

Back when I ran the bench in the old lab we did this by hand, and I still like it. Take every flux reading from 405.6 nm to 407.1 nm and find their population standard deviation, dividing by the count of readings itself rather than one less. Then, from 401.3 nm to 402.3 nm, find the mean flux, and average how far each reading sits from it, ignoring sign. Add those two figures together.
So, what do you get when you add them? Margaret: 0.3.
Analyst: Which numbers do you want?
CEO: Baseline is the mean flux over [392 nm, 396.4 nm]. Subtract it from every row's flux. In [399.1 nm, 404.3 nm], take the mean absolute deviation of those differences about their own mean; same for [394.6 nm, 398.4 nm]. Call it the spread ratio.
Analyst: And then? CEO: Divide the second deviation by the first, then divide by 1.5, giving 2.7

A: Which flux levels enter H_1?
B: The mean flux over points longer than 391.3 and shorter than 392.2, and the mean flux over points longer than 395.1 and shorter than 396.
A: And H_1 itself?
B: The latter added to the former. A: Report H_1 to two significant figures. 7.3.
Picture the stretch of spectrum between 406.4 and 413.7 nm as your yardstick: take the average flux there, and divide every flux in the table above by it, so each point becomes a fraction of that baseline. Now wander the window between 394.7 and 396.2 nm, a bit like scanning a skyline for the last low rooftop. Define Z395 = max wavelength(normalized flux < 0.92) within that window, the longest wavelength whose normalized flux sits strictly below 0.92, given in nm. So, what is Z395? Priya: 396.103 nm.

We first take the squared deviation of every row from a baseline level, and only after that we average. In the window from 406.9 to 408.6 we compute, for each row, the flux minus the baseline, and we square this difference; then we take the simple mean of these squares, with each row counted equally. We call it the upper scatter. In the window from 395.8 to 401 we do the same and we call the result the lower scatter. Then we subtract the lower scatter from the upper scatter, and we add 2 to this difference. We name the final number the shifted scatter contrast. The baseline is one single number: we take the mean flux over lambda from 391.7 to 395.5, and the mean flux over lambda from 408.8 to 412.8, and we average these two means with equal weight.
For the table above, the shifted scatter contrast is 1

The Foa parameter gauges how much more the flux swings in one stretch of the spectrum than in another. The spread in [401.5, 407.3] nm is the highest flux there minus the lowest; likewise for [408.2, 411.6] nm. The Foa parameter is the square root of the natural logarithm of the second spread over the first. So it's 0.40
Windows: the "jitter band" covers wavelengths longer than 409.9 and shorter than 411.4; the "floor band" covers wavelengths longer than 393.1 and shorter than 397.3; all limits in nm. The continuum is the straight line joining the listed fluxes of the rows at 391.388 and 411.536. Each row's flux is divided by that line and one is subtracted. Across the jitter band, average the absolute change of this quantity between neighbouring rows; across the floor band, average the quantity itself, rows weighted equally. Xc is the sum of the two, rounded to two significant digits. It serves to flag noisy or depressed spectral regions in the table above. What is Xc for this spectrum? -0.29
